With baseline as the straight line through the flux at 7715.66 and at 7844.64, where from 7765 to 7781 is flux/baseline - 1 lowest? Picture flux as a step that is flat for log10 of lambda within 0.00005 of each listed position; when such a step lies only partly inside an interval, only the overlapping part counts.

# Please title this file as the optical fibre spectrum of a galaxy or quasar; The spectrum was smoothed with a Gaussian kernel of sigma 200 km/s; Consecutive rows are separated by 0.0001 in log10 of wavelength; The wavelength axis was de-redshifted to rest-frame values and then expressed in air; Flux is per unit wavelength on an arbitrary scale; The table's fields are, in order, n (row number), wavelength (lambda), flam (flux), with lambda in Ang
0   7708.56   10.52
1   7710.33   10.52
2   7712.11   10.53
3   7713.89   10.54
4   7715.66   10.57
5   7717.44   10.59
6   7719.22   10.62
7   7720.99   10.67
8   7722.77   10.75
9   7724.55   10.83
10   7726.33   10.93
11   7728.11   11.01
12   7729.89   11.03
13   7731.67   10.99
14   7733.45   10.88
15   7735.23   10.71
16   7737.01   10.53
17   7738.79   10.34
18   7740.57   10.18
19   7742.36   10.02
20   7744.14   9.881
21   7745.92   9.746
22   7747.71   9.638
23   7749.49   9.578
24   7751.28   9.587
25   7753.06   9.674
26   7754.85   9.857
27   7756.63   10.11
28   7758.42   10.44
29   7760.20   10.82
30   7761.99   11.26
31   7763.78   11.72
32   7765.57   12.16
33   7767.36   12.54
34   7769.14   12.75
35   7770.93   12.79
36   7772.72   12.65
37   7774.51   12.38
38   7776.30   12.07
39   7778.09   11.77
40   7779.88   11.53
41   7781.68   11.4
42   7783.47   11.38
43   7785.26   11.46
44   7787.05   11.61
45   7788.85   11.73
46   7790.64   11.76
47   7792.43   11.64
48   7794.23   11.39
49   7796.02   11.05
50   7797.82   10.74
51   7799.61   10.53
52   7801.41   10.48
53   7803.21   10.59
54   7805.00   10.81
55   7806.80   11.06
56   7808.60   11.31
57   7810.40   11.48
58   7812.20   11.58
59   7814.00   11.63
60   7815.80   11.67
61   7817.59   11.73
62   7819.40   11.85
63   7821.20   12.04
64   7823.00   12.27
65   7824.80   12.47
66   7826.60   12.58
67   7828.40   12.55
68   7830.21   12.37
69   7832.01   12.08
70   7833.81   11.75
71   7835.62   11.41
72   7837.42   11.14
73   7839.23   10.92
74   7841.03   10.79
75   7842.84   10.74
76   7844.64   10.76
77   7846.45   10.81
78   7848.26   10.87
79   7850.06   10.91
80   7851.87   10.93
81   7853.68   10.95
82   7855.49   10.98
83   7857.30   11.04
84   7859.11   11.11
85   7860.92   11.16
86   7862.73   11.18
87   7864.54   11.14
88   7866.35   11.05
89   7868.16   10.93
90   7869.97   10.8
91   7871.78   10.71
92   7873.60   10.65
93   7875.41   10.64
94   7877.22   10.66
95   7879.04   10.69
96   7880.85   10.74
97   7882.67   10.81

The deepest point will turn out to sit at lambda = 7779.88 Ang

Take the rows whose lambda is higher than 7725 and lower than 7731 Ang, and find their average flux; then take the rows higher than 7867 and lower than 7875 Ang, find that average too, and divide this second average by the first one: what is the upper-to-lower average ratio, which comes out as 0.98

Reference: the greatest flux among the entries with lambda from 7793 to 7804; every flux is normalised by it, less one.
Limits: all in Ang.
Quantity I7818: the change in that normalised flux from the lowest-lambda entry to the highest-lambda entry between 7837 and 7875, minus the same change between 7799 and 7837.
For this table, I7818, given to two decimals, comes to -0.12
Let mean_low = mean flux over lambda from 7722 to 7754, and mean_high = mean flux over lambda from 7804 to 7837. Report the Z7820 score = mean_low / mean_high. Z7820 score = 0.88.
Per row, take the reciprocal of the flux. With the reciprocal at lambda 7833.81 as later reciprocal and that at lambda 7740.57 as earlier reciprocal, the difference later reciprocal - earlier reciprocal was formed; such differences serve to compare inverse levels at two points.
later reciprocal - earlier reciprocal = -0.013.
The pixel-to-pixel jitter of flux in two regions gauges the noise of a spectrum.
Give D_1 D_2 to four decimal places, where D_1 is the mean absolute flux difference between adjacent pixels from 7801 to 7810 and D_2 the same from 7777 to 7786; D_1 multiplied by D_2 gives 0.0244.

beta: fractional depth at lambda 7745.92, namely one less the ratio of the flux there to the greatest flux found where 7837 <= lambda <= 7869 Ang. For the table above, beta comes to 0.13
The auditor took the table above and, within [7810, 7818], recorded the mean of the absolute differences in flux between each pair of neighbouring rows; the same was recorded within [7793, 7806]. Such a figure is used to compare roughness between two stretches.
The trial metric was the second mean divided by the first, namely 3.3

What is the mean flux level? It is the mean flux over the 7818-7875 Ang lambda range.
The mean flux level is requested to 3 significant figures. 11.3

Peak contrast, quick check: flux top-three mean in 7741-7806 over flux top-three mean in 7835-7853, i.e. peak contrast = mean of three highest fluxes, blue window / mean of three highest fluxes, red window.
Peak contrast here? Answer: 1.14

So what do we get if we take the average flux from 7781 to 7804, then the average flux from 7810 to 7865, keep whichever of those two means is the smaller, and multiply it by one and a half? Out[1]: 16.8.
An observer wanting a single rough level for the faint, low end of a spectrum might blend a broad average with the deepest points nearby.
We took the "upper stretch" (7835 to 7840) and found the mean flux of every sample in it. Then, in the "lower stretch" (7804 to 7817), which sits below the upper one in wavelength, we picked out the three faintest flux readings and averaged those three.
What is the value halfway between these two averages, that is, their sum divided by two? 11.1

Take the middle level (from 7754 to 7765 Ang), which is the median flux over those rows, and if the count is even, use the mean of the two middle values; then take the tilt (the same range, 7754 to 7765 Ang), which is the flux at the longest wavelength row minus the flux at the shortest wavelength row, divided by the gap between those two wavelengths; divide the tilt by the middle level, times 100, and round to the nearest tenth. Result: 2.0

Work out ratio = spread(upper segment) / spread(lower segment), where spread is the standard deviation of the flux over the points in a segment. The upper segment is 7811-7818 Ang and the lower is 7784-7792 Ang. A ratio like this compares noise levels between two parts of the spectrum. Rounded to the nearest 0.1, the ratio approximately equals 0.5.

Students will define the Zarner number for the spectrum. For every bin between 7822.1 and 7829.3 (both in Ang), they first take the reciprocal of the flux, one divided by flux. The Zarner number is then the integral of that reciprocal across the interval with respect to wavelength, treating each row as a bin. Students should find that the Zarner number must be 0.578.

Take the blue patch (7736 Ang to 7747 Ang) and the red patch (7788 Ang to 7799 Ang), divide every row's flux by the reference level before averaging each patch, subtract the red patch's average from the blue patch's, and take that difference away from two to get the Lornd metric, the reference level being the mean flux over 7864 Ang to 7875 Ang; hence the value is 2.12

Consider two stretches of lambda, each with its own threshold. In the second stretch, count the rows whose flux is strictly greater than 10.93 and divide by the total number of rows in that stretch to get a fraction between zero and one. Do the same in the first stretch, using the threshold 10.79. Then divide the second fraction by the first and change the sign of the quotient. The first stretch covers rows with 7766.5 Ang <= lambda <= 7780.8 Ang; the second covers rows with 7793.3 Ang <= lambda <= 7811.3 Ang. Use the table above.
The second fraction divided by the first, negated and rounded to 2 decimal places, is -0.50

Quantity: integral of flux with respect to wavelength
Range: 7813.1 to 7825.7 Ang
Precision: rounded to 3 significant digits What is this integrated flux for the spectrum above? 151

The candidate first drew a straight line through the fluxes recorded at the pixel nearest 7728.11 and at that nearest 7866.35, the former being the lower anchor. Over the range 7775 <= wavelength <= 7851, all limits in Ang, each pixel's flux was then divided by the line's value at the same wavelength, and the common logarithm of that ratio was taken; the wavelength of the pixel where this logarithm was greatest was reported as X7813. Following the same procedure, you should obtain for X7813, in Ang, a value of 7826.60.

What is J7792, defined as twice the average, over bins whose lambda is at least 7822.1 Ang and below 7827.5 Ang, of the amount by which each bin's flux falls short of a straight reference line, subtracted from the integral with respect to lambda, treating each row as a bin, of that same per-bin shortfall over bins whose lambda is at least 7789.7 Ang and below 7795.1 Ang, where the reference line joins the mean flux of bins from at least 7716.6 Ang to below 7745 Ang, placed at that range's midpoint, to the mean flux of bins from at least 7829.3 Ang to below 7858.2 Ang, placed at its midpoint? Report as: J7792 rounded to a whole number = -1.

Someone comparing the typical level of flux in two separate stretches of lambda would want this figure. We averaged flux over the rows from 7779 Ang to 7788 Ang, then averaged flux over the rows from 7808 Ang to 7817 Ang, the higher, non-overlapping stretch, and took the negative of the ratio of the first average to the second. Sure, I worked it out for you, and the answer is -0.99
